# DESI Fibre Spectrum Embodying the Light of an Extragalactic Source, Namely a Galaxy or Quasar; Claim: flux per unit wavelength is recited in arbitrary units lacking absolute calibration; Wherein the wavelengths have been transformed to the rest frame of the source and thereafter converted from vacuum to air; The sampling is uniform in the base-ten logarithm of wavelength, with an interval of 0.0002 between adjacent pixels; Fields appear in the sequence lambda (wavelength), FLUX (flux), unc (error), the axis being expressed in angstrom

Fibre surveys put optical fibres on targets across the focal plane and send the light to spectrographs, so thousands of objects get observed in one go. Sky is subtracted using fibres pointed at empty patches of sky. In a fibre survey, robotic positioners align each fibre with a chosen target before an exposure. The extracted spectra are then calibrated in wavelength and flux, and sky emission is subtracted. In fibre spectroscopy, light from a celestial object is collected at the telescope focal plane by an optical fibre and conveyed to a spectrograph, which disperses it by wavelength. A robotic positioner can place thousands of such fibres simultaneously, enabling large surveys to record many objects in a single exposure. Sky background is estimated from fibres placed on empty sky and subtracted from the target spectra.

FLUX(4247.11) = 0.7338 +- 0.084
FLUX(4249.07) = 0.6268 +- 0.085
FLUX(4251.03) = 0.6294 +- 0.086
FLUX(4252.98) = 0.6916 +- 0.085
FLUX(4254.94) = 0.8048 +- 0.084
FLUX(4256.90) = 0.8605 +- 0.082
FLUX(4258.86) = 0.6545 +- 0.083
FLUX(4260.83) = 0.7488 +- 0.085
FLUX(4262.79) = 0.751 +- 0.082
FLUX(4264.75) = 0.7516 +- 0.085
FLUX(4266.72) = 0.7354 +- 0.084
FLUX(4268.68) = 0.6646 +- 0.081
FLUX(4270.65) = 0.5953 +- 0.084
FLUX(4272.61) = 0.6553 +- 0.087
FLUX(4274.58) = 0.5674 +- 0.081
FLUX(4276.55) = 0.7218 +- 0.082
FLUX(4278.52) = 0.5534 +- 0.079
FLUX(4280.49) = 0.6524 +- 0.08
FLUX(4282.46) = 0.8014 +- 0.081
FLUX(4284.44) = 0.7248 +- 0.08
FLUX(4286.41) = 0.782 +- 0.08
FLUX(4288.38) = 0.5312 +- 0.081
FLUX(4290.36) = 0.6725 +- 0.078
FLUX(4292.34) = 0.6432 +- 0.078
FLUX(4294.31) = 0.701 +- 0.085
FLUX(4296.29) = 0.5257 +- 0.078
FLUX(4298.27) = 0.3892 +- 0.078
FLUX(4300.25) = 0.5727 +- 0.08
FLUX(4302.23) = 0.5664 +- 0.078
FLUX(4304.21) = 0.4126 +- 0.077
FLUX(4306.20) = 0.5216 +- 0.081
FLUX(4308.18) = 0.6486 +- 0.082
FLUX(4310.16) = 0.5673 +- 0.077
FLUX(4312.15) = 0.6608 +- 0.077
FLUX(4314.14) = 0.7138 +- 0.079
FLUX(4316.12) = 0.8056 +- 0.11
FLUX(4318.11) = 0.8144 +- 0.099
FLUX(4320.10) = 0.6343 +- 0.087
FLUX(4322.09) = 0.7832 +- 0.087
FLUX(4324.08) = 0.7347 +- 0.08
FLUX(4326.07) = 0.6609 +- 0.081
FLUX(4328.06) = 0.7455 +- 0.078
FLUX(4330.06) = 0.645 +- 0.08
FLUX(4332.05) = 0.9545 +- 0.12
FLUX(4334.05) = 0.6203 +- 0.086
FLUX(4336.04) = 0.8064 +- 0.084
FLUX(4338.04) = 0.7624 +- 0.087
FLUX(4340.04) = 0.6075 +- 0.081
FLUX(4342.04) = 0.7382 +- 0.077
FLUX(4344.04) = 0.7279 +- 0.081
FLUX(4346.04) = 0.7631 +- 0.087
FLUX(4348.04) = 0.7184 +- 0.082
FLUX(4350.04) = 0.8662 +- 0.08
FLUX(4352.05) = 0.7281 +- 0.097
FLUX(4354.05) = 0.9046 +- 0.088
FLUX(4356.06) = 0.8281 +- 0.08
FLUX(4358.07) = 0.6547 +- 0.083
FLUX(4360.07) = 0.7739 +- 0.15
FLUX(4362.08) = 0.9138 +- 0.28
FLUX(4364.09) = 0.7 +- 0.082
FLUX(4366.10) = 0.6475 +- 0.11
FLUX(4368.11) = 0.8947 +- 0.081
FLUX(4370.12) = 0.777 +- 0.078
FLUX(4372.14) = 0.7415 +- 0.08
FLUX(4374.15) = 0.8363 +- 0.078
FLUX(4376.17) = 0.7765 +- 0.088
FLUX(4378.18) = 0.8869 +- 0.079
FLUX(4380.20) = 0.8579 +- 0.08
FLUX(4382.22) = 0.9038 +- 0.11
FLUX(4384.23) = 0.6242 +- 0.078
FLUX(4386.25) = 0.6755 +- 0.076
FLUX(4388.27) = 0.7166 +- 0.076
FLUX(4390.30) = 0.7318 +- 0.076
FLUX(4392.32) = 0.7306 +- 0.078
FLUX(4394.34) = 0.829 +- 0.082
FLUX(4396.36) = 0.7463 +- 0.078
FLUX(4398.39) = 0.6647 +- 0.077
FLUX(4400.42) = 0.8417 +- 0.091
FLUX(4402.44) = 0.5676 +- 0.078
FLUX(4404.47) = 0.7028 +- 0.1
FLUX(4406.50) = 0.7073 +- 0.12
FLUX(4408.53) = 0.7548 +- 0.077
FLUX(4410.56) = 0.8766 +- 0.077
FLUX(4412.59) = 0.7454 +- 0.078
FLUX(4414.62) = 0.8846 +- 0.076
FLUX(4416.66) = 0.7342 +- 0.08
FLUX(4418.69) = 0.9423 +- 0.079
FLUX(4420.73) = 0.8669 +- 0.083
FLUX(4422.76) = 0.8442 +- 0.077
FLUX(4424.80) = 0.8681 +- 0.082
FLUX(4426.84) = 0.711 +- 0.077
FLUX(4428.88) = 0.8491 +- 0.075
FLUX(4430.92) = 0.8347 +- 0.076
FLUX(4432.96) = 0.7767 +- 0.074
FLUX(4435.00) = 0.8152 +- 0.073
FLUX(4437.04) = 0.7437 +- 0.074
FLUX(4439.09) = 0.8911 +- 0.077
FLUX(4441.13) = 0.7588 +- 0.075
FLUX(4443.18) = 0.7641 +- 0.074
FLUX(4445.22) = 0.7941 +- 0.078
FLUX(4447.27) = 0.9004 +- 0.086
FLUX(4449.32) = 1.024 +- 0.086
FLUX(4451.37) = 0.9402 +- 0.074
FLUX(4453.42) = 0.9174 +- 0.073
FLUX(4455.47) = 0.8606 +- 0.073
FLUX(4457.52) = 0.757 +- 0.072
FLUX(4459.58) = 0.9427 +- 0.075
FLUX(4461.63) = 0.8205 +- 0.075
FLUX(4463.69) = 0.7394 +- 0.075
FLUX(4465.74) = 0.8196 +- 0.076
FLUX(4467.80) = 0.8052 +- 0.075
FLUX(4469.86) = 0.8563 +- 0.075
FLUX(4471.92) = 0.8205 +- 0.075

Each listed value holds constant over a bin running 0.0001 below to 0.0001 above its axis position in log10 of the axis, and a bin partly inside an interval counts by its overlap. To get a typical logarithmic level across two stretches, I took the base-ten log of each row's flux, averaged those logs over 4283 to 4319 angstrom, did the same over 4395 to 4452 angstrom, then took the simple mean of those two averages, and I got -0.15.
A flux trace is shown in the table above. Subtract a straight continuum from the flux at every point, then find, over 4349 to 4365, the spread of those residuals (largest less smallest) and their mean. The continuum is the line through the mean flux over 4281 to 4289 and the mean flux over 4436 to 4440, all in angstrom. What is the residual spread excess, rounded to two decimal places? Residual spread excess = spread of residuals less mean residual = 0.22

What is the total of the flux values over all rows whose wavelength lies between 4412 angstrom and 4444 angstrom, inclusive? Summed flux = 13.0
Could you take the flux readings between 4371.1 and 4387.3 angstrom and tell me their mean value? 0.79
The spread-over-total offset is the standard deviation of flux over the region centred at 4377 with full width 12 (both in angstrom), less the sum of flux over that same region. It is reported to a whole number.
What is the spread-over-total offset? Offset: -5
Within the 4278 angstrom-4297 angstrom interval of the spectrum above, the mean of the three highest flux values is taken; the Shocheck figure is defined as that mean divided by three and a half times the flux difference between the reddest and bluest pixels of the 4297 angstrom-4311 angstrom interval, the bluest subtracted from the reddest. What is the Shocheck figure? 1.2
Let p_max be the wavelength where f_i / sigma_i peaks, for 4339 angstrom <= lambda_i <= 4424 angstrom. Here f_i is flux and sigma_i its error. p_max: 4418.69 angstrom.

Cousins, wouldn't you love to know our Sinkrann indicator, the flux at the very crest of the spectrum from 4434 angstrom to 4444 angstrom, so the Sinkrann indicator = 0.8911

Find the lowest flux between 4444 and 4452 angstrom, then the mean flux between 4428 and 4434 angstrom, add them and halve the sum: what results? 0.81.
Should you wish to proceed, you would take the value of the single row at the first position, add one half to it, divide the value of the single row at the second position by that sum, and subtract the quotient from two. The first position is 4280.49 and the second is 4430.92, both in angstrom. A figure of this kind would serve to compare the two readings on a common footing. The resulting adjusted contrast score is 1.28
